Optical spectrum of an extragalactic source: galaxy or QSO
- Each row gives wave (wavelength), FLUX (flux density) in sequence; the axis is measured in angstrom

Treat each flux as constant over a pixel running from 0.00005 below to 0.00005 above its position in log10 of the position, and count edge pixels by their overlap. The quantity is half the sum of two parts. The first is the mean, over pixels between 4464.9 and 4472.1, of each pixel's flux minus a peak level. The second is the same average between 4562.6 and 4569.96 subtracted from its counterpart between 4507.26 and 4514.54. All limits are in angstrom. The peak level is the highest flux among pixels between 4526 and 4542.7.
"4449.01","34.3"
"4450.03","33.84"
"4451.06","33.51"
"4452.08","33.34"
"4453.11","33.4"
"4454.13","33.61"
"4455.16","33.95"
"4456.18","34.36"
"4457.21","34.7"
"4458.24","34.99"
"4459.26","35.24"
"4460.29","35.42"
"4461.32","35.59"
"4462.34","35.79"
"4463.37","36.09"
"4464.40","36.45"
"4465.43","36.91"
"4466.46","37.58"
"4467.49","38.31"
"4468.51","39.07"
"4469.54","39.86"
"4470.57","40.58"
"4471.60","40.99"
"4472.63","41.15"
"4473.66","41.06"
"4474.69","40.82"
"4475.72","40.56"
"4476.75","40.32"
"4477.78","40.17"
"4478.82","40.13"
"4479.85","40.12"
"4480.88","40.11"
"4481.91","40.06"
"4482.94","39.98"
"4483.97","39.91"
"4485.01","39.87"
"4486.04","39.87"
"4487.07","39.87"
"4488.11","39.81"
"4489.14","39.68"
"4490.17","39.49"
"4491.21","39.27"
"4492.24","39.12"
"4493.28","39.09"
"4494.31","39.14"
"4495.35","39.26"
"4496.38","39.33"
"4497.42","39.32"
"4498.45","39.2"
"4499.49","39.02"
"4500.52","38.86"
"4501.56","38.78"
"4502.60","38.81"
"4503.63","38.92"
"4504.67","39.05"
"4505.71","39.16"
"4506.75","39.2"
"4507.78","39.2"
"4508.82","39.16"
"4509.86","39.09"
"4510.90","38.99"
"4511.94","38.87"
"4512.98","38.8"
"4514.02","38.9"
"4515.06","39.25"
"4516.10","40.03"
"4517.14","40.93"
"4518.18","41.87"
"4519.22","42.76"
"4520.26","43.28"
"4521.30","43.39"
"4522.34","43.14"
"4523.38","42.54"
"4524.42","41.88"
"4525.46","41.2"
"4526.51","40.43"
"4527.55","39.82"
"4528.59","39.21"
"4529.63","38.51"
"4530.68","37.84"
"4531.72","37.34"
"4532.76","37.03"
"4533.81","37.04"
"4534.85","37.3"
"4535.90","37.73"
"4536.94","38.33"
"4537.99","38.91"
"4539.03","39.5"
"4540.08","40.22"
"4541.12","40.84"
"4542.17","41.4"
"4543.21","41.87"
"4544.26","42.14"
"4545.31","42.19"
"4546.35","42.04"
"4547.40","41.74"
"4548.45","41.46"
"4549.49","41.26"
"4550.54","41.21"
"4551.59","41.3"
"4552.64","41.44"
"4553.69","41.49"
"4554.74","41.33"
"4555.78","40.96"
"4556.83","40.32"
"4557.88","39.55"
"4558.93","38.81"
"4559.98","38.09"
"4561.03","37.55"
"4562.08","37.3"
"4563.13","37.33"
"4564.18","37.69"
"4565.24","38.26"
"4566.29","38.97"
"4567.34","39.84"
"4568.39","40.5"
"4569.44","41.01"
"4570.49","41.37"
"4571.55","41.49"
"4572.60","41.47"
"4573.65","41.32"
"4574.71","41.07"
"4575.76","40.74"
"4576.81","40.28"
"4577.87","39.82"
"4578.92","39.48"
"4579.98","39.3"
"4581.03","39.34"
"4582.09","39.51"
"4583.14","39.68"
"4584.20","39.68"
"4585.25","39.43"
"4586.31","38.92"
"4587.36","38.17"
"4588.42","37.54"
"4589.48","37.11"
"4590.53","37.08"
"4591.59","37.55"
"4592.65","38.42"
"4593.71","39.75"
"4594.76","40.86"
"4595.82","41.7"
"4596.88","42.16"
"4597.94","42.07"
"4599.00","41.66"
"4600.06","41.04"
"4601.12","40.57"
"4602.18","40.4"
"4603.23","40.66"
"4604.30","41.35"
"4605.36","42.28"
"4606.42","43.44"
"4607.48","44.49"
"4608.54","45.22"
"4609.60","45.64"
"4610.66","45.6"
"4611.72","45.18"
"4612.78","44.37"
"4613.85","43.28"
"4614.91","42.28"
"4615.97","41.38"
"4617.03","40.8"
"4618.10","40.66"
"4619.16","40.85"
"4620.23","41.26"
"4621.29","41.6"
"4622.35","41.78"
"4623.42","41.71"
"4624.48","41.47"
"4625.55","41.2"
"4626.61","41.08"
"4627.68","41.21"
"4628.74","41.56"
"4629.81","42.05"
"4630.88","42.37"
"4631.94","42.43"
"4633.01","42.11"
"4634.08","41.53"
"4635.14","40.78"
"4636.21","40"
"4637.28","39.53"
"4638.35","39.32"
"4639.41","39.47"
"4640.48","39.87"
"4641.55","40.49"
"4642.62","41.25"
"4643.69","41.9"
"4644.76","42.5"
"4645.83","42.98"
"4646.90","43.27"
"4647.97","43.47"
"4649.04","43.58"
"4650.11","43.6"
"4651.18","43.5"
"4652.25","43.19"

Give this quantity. -1.2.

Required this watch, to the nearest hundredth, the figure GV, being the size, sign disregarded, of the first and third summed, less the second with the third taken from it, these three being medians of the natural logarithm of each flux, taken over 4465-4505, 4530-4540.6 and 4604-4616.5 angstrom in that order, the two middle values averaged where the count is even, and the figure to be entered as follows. 7.61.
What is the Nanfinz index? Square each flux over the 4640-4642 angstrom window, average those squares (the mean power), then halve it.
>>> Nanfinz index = 807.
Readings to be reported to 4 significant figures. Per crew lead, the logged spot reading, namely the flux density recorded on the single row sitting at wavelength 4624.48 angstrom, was 41.47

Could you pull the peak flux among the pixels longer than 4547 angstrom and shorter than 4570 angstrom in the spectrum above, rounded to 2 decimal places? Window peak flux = 41.74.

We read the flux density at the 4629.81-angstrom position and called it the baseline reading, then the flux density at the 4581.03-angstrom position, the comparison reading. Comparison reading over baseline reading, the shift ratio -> 0.94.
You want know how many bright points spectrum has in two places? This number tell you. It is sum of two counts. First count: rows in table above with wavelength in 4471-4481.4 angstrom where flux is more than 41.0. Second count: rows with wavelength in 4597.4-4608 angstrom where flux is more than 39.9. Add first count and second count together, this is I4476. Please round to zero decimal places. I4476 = 12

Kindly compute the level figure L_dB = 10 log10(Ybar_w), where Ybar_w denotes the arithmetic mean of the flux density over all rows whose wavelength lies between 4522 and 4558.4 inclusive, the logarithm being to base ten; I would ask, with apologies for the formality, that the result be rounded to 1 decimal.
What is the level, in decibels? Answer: 16.1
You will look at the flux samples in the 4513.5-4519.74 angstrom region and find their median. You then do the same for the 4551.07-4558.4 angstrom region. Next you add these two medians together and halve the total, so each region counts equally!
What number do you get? 40.9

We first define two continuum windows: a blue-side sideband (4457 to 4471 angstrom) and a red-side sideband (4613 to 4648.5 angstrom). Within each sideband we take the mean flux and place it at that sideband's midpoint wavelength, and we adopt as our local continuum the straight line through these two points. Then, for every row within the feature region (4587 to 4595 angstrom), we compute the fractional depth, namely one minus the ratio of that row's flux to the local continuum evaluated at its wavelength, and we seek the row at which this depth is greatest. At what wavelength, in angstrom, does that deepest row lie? 4590.53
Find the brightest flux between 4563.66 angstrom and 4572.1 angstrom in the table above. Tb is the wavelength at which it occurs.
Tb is 4571.55 angstrom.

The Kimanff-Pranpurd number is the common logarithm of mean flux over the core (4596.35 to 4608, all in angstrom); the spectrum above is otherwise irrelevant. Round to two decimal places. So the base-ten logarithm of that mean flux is 1.62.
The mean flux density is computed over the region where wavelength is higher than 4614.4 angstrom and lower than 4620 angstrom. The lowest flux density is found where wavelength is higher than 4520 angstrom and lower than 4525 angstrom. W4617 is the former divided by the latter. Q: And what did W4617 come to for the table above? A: 0.98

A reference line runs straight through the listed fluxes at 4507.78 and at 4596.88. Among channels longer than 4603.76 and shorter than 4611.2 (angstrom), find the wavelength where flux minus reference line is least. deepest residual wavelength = 4604.30 angstrom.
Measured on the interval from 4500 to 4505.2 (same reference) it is 4502.60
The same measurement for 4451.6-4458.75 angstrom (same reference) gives 4452.08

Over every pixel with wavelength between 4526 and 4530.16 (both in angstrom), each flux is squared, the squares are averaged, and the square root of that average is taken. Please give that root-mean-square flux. 39.5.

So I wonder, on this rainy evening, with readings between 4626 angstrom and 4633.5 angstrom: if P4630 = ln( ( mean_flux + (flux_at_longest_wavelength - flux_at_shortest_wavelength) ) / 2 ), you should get 3.06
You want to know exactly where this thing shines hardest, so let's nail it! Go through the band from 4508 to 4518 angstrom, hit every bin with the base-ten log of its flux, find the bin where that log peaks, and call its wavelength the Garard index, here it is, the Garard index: 4517.14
